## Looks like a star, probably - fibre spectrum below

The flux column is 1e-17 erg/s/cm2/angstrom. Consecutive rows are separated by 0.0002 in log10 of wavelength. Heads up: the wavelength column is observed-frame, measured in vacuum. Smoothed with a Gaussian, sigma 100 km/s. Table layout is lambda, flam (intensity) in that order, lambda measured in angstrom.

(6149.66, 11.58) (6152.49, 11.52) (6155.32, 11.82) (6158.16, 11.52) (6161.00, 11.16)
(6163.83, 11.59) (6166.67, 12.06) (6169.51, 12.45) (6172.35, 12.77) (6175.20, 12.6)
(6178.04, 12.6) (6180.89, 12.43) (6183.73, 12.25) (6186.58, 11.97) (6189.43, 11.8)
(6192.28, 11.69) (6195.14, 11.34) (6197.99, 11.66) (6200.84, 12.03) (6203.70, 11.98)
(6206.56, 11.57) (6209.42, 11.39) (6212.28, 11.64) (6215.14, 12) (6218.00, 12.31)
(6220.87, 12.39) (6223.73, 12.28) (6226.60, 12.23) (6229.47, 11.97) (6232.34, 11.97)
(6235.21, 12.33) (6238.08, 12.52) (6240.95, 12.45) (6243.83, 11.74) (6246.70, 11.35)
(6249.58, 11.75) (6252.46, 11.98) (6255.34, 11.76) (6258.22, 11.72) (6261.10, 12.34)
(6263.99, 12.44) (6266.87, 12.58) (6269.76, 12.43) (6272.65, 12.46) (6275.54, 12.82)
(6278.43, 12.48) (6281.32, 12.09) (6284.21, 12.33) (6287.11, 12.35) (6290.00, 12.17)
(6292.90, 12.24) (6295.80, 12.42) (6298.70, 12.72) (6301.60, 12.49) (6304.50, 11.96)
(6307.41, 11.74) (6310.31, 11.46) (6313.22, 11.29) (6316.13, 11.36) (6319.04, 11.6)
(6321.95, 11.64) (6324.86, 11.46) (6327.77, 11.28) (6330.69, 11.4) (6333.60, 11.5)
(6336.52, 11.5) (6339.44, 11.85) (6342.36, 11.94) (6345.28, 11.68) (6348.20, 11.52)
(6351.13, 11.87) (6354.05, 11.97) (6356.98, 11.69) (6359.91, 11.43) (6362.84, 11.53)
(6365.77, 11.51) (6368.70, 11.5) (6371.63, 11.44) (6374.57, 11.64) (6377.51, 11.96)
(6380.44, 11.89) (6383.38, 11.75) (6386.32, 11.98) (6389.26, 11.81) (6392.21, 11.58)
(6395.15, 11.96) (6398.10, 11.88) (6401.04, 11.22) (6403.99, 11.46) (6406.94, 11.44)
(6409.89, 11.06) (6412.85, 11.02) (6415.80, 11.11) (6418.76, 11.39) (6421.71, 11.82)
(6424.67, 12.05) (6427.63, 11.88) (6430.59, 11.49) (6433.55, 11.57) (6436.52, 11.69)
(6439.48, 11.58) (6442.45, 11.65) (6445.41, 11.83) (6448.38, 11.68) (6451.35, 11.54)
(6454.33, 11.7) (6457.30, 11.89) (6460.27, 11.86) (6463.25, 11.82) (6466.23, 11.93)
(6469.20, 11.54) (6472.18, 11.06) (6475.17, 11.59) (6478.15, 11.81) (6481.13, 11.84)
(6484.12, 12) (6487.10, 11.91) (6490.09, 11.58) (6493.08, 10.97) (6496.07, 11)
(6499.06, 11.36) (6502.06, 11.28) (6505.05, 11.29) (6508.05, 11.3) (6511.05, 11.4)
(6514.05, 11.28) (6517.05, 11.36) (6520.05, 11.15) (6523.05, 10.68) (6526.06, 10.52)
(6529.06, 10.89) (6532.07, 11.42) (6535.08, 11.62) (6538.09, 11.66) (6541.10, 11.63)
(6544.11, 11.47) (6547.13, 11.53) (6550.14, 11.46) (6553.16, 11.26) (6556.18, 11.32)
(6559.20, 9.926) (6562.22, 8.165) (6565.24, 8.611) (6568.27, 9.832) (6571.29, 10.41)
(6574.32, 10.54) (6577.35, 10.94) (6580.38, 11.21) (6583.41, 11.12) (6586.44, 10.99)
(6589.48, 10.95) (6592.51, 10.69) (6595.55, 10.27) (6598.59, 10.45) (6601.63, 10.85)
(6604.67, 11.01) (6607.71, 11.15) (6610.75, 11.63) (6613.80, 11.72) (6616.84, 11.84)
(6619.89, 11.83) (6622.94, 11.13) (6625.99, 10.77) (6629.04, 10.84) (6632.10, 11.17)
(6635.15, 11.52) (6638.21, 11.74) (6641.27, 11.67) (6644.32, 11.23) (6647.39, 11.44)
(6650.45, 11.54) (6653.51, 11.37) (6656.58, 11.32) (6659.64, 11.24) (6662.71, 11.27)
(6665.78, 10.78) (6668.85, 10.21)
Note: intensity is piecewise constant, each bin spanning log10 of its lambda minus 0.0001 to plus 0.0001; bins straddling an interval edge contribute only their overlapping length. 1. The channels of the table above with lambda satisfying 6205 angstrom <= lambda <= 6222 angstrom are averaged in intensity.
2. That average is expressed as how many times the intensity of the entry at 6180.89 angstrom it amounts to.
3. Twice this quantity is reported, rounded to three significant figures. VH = 1.91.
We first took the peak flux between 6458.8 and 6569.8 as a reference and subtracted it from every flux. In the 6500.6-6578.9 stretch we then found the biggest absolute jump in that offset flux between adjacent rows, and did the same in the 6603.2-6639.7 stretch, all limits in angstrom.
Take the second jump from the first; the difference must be 1.1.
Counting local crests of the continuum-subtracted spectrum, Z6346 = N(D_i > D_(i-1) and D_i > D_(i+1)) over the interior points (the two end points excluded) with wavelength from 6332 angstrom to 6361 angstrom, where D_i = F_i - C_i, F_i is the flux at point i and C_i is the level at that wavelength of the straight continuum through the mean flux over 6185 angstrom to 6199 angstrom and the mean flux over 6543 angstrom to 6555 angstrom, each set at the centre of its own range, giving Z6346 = 2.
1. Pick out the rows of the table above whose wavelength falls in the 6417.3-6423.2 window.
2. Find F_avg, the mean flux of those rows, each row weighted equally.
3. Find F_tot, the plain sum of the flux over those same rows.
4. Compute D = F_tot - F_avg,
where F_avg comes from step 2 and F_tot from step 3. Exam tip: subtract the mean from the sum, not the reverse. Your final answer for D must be 12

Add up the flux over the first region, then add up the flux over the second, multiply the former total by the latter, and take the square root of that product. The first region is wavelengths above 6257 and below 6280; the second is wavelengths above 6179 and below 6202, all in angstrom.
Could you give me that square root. 97.2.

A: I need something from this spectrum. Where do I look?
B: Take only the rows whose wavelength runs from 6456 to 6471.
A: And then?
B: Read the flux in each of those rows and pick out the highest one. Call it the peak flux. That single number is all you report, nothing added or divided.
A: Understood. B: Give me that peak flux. 11.93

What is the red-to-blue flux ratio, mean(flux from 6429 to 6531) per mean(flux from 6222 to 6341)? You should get 0.96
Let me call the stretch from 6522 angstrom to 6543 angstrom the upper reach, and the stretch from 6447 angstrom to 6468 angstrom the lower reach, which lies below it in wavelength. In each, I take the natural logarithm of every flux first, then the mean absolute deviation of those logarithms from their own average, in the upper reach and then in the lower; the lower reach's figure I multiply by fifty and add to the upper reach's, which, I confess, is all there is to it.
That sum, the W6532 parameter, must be 0.5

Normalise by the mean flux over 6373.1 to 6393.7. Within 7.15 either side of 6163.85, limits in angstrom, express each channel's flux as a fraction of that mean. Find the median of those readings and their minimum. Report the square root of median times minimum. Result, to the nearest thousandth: 0.964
